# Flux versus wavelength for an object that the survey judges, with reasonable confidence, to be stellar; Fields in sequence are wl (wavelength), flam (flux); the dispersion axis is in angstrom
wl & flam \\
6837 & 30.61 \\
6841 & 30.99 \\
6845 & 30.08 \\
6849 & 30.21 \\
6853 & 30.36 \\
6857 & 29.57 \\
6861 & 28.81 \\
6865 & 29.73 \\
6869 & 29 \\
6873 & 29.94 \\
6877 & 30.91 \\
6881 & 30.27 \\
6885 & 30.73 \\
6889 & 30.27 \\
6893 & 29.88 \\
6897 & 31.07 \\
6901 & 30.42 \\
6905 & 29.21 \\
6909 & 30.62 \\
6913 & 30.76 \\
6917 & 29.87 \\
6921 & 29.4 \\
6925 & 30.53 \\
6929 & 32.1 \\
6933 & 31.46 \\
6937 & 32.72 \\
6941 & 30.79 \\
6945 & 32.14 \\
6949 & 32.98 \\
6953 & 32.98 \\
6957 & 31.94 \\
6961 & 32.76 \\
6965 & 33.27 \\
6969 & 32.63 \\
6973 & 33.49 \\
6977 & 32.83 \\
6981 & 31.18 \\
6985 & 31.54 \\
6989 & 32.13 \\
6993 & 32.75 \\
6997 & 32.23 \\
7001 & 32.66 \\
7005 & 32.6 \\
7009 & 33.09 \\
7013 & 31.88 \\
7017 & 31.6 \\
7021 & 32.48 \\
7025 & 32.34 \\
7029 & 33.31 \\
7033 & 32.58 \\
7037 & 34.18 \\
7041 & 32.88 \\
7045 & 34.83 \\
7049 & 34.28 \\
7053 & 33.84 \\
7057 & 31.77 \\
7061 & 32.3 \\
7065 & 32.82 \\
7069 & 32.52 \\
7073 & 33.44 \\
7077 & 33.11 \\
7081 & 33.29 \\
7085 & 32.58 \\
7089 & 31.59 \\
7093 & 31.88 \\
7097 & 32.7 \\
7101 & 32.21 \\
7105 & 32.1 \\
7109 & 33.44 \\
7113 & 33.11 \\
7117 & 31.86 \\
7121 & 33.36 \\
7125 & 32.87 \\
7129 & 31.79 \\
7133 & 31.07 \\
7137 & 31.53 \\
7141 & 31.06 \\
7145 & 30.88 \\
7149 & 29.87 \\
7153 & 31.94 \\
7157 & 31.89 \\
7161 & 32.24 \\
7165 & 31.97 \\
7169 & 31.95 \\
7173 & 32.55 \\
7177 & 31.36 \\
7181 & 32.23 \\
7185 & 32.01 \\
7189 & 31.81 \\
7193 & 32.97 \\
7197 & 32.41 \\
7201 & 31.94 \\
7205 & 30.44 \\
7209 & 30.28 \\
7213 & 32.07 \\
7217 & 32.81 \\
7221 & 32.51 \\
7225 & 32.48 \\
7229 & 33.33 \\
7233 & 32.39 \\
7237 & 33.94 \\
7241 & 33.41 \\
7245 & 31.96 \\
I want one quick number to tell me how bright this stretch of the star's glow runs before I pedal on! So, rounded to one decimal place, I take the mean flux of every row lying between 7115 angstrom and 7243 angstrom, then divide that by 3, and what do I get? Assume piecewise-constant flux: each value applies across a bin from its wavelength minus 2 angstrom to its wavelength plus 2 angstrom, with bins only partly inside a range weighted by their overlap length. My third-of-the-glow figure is 10.7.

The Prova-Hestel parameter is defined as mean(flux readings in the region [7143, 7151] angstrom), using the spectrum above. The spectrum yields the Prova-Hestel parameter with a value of 30.4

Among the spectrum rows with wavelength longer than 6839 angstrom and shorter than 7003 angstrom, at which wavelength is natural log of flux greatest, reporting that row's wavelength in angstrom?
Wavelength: 6973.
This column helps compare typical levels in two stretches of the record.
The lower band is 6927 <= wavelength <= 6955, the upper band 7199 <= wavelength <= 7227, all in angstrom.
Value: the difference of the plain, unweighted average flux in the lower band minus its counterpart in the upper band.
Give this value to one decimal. 0.4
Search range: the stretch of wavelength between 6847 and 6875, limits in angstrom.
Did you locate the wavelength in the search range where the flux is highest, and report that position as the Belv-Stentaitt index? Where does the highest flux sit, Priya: 6853 angstrom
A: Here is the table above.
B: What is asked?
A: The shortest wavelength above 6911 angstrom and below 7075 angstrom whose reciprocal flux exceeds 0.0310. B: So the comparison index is 6913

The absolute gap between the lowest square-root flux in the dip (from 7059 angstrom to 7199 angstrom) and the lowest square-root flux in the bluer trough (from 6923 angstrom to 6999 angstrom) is 0.06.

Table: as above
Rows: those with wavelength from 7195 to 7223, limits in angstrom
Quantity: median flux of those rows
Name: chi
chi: 32.07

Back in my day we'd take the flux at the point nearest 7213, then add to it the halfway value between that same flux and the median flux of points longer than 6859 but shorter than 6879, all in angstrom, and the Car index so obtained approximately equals 63.0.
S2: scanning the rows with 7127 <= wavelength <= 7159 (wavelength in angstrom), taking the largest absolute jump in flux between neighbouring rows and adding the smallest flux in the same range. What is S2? 31.9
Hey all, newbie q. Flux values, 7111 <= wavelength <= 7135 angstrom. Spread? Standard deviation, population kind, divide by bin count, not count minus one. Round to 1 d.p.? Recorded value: 0.8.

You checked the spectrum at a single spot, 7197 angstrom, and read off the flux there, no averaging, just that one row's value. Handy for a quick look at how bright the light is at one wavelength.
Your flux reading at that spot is 32.41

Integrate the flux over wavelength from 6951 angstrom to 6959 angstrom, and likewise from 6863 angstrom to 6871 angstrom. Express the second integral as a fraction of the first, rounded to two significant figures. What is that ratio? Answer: 0.90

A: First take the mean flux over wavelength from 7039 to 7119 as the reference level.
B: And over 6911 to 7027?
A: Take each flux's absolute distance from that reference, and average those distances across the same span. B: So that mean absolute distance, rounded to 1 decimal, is 0.9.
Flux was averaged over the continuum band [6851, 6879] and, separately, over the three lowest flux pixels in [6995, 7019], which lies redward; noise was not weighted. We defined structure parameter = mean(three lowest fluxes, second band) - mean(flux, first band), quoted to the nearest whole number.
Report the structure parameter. 2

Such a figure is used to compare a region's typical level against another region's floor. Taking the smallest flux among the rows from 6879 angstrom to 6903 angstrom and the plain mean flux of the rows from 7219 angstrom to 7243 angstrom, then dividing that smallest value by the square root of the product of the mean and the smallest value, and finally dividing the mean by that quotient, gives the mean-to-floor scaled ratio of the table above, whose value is 34.7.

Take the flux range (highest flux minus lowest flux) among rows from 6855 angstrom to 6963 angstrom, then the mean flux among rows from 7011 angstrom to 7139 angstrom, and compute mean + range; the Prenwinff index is 36.8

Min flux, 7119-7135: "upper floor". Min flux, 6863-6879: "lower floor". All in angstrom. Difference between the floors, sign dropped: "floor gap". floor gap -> 2.1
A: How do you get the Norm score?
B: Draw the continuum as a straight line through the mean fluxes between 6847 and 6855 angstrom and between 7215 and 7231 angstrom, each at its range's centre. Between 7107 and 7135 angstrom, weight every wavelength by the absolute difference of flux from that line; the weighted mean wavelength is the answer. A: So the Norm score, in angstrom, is 7119.8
